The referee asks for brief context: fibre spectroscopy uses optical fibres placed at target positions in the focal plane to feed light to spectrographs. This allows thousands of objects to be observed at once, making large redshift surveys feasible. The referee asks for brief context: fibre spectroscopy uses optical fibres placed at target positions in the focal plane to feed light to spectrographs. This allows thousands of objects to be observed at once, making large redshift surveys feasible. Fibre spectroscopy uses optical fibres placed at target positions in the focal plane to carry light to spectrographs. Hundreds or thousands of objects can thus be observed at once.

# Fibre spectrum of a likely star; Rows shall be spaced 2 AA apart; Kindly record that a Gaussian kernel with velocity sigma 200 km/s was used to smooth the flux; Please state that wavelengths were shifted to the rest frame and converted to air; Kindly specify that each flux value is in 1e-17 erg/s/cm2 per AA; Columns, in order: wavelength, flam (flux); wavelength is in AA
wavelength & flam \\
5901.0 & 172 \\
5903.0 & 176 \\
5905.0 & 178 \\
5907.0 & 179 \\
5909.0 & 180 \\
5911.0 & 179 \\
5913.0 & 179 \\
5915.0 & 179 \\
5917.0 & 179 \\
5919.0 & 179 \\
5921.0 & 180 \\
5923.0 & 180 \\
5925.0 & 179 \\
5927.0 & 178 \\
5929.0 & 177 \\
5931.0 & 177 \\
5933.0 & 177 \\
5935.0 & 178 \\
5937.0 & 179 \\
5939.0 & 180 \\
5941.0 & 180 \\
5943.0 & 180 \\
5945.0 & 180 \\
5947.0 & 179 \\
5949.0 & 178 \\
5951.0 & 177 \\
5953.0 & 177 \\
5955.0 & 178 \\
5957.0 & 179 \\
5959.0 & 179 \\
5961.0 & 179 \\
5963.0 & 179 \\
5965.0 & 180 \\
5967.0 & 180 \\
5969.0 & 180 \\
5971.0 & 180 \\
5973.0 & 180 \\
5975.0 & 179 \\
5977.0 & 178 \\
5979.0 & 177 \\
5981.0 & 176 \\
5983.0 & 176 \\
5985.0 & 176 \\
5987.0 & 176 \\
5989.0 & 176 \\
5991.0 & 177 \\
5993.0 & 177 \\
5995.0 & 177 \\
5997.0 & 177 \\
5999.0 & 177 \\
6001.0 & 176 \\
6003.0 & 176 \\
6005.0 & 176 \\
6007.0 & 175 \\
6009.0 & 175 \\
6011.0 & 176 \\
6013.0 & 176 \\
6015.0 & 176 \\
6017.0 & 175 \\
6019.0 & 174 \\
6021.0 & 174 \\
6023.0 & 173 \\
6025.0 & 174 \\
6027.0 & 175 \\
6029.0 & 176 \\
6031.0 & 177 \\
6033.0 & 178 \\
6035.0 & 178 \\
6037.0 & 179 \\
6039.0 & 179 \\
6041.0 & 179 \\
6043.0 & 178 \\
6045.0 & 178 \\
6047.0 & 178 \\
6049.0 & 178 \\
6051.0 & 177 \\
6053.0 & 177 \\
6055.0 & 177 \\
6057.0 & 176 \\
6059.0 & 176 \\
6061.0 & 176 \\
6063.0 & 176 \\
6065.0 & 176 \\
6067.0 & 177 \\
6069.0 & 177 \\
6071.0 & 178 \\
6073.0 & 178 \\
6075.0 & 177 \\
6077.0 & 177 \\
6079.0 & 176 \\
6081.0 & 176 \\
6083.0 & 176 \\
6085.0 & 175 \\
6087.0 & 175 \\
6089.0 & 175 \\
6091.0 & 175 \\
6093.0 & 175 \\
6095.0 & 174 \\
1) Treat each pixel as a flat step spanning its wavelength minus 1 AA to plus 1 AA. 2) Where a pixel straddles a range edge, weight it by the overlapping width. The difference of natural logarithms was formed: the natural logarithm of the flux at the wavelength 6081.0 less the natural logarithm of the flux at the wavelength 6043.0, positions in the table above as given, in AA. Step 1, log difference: -0.011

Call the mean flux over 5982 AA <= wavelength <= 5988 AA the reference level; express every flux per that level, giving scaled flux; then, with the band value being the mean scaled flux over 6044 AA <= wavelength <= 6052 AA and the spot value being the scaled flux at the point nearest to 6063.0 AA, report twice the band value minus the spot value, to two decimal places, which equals 1.02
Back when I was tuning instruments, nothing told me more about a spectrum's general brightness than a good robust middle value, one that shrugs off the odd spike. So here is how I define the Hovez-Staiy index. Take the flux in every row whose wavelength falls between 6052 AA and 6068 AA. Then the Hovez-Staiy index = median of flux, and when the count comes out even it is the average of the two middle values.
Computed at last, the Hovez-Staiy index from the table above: 176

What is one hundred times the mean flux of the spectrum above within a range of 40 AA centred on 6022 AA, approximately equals 17605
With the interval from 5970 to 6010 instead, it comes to 17685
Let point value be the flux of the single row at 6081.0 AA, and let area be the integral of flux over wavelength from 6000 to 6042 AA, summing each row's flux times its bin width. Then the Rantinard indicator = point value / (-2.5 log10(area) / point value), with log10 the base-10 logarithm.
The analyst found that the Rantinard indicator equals -3203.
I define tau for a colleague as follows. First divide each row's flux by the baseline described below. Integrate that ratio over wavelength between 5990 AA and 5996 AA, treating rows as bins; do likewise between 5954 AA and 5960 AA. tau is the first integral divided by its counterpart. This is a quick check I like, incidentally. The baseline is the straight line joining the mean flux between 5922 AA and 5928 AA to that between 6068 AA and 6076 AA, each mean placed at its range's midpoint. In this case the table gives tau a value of 0.99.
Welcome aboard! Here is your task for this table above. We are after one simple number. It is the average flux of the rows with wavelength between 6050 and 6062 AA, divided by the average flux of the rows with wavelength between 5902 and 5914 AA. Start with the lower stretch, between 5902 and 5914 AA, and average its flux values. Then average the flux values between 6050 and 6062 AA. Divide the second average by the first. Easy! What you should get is 0.989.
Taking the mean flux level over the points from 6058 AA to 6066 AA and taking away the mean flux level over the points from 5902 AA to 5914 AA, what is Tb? -2.5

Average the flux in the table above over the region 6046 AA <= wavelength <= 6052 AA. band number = 178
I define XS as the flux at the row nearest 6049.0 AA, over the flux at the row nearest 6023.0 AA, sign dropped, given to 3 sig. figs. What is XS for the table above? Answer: 1.03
